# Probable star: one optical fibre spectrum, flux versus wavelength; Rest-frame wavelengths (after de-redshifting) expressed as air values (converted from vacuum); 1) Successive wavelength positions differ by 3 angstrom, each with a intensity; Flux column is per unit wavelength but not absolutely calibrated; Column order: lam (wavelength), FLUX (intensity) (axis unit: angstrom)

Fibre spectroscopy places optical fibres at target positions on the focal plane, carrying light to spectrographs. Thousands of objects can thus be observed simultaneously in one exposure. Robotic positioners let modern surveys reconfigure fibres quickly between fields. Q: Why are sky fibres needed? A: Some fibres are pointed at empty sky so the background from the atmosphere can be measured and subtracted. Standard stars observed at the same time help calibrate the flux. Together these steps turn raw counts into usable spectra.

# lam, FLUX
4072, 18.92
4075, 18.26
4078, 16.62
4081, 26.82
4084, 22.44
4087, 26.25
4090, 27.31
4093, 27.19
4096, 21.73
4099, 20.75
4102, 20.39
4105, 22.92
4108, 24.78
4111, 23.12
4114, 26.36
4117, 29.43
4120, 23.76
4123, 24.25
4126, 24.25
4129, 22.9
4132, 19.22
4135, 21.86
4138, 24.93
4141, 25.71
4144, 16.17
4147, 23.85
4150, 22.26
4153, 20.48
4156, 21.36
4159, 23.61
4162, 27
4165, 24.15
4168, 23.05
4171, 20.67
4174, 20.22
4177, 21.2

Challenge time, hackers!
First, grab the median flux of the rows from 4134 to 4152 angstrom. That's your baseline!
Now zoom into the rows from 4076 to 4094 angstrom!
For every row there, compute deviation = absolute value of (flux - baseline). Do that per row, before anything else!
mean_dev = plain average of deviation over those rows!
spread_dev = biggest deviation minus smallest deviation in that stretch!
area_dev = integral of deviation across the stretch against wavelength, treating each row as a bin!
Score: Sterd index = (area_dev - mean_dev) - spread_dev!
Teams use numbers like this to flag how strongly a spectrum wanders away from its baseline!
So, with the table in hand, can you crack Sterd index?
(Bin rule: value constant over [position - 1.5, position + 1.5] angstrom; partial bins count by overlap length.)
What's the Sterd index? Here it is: 58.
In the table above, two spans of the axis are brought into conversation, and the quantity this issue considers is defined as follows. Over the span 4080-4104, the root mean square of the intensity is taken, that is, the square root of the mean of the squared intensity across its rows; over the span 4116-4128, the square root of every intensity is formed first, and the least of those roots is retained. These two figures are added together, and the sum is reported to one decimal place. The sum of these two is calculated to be 29.2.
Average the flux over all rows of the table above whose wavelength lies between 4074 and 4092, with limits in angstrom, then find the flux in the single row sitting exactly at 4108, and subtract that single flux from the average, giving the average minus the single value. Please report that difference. -2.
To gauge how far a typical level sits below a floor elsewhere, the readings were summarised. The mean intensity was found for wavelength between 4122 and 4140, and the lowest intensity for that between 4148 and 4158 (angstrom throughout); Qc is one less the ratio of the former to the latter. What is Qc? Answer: -0.12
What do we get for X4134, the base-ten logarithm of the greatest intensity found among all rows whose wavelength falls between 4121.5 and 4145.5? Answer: 1.41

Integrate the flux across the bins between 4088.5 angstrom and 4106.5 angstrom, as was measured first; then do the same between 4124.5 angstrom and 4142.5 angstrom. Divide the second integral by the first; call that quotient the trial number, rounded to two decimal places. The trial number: 0.99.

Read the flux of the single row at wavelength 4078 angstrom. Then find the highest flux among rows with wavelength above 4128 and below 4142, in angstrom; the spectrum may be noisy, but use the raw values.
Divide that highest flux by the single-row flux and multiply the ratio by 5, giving 7.7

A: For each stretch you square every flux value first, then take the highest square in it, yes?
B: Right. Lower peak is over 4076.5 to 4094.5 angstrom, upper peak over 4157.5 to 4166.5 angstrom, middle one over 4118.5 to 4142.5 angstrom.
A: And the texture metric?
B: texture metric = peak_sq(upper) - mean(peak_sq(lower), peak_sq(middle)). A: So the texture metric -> 26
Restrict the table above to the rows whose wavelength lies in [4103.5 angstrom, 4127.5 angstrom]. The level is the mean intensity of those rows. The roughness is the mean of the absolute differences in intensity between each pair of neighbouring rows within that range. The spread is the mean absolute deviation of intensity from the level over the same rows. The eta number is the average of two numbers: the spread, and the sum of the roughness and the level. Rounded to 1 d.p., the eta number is 14.3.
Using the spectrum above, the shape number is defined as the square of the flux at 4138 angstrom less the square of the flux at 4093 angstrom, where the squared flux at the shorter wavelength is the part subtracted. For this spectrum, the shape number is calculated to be -118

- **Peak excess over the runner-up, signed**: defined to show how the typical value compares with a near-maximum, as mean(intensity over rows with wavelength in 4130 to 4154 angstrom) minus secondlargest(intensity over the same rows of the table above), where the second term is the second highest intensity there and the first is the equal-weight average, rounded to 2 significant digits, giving -3.1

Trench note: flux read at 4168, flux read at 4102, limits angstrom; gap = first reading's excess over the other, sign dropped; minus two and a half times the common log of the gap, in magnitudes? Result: -1.06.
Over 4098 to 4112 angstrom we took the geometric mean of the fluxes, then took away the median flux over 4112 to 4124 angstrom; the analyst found -3.0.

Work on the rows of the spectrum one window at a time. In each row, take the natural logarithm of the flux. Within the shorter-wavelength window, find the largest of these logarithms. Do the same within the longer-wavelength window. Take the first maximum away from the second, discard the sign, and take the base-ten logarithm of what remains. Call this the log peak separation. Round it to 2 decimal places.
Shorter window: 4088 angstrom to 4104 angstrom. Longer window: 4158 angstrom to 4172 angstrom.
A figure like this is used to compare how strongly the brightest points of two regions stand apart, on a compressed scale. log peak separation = -1.94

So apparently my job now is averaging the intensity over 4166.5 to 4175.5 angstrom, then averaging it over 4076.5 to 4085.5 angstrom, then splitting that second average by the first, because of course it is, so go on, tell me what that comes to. 1.03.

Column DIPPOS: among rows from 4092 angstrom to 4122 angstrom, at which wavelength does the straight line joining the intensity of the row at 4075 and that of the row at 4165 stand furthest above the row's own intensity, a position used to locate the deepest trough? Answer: 4102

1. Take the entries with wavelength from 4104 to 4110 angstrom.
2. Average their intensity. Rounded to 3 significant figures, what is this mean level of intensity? 23.9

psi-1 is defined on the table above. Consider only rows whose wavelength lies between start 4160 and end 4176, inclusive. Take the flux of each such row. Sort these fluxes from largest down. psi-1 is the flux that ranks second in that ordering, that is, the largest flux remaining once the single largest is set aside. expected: 24.15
